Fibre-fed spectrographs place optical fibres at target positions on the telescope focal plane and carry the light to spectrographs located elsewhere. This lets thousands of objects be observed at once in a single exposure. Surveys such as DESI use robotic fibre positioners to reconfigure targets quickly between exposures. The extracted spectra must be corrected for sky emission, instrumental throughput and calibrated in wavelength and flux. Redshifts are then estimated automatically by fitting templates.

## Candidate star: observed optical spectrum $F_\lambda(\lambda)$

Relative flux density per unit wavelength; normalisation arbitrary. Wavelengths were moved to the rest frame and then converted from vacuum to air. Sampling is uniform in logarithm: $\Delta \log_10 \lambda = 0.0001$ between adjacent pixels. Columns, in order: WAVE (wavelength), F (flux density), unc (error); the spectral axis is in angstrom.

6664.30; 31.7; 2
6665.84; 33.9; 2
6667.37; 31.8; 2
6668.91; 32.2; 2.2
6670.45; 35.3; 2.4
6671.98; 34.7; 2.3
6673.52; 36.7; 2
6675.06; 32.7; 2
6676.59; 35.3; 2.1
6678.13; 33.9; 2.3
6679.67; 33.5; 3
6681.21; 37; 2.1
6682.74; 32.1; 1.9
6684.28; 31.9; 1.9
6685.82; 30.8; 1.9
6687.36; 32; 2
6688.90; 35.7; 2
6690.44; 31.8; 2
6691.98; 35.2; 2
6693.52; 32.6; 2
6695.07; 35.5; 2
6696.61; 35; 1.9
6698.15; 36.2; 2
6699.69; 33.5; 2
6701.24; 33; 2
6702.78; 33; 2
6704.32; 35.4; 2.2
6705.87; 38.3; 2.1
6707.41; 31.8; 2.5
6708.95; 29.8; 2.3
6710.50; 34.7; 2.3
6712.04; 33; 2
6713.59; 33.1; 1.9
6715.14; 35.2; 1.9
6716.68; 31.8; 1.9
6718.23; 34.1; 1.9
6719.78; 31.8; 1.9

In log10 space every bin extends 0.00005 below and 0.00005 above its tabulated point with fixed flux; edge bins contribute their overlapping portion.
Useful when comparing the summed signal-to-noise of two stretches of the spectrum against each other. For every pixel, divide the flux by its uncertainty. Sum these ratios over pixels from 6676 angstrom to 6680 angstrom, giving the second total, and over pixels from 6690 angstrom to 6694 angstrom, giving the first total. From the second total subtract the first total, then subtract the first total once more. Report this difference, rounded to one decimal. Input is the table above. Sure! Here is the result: -56.9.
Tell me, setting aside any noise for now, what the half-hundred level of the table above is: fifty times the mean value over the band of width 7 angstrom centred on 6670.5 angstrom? 1707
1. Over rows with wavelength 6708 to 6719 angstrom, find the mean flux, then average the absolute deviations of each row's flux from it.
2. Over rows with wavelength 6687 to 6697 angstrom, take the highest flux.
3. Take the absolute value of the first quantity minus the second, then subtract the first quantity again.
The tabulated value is 33.0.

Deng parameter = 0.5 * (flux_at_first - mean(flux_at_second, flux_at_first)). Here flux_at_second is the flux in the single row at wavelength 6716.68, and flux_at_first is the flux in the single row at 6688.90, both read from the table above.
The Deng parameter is 1.0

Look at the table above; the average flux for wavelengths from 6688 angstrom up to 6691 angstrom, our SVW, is 33.8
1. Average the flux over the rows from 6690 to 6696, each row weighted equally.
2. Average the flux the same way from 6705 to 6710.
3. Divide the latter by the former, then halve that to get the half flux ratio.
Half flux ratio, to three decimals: 0.493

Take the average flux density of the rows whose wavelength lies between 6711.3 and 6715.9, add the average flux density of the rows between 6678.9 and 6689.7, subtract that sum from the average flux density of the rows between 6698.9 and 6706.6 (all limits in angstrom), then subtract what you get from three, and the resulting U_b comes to 35.4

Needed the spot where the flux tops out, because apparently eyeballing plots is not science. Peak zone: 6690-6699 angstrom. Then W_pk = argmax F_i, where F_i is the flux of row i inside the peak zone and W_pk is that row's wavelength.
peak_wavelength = 6698.15 angstrom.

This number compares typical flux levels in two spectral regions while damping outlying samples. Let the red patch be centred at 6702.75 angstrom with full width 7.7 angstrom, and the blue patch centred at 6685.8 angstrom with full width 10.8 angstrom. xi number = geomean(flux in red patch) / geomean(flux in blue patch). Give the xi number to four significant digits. 1.049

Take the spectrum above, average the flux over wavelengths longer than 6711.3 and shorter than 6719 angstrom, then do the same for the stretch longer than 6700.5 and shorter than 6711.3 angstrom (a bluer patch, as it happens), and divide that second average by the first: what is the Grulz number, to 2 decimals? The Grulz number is 1.01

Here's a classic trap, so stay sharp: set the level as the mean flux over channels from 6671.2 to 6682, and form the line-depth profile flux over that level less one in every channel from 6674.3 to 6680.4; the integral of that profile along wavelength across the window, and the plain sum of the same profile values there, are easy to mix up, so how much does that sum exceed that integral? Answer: 0.060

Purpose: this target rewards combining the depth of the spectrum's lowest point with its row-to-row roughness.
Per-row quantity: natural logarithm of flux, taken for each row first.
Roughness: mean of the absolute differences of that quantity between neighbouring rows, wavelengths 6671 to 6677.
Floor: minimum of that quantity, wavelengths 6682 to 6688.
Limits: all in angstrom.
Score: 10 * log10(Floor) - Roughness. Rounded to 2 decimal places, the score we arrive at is 5.27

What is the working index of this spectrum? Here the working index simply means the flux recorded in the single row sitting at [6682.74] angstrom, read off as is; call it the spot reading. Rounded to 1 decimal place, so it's 32.1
